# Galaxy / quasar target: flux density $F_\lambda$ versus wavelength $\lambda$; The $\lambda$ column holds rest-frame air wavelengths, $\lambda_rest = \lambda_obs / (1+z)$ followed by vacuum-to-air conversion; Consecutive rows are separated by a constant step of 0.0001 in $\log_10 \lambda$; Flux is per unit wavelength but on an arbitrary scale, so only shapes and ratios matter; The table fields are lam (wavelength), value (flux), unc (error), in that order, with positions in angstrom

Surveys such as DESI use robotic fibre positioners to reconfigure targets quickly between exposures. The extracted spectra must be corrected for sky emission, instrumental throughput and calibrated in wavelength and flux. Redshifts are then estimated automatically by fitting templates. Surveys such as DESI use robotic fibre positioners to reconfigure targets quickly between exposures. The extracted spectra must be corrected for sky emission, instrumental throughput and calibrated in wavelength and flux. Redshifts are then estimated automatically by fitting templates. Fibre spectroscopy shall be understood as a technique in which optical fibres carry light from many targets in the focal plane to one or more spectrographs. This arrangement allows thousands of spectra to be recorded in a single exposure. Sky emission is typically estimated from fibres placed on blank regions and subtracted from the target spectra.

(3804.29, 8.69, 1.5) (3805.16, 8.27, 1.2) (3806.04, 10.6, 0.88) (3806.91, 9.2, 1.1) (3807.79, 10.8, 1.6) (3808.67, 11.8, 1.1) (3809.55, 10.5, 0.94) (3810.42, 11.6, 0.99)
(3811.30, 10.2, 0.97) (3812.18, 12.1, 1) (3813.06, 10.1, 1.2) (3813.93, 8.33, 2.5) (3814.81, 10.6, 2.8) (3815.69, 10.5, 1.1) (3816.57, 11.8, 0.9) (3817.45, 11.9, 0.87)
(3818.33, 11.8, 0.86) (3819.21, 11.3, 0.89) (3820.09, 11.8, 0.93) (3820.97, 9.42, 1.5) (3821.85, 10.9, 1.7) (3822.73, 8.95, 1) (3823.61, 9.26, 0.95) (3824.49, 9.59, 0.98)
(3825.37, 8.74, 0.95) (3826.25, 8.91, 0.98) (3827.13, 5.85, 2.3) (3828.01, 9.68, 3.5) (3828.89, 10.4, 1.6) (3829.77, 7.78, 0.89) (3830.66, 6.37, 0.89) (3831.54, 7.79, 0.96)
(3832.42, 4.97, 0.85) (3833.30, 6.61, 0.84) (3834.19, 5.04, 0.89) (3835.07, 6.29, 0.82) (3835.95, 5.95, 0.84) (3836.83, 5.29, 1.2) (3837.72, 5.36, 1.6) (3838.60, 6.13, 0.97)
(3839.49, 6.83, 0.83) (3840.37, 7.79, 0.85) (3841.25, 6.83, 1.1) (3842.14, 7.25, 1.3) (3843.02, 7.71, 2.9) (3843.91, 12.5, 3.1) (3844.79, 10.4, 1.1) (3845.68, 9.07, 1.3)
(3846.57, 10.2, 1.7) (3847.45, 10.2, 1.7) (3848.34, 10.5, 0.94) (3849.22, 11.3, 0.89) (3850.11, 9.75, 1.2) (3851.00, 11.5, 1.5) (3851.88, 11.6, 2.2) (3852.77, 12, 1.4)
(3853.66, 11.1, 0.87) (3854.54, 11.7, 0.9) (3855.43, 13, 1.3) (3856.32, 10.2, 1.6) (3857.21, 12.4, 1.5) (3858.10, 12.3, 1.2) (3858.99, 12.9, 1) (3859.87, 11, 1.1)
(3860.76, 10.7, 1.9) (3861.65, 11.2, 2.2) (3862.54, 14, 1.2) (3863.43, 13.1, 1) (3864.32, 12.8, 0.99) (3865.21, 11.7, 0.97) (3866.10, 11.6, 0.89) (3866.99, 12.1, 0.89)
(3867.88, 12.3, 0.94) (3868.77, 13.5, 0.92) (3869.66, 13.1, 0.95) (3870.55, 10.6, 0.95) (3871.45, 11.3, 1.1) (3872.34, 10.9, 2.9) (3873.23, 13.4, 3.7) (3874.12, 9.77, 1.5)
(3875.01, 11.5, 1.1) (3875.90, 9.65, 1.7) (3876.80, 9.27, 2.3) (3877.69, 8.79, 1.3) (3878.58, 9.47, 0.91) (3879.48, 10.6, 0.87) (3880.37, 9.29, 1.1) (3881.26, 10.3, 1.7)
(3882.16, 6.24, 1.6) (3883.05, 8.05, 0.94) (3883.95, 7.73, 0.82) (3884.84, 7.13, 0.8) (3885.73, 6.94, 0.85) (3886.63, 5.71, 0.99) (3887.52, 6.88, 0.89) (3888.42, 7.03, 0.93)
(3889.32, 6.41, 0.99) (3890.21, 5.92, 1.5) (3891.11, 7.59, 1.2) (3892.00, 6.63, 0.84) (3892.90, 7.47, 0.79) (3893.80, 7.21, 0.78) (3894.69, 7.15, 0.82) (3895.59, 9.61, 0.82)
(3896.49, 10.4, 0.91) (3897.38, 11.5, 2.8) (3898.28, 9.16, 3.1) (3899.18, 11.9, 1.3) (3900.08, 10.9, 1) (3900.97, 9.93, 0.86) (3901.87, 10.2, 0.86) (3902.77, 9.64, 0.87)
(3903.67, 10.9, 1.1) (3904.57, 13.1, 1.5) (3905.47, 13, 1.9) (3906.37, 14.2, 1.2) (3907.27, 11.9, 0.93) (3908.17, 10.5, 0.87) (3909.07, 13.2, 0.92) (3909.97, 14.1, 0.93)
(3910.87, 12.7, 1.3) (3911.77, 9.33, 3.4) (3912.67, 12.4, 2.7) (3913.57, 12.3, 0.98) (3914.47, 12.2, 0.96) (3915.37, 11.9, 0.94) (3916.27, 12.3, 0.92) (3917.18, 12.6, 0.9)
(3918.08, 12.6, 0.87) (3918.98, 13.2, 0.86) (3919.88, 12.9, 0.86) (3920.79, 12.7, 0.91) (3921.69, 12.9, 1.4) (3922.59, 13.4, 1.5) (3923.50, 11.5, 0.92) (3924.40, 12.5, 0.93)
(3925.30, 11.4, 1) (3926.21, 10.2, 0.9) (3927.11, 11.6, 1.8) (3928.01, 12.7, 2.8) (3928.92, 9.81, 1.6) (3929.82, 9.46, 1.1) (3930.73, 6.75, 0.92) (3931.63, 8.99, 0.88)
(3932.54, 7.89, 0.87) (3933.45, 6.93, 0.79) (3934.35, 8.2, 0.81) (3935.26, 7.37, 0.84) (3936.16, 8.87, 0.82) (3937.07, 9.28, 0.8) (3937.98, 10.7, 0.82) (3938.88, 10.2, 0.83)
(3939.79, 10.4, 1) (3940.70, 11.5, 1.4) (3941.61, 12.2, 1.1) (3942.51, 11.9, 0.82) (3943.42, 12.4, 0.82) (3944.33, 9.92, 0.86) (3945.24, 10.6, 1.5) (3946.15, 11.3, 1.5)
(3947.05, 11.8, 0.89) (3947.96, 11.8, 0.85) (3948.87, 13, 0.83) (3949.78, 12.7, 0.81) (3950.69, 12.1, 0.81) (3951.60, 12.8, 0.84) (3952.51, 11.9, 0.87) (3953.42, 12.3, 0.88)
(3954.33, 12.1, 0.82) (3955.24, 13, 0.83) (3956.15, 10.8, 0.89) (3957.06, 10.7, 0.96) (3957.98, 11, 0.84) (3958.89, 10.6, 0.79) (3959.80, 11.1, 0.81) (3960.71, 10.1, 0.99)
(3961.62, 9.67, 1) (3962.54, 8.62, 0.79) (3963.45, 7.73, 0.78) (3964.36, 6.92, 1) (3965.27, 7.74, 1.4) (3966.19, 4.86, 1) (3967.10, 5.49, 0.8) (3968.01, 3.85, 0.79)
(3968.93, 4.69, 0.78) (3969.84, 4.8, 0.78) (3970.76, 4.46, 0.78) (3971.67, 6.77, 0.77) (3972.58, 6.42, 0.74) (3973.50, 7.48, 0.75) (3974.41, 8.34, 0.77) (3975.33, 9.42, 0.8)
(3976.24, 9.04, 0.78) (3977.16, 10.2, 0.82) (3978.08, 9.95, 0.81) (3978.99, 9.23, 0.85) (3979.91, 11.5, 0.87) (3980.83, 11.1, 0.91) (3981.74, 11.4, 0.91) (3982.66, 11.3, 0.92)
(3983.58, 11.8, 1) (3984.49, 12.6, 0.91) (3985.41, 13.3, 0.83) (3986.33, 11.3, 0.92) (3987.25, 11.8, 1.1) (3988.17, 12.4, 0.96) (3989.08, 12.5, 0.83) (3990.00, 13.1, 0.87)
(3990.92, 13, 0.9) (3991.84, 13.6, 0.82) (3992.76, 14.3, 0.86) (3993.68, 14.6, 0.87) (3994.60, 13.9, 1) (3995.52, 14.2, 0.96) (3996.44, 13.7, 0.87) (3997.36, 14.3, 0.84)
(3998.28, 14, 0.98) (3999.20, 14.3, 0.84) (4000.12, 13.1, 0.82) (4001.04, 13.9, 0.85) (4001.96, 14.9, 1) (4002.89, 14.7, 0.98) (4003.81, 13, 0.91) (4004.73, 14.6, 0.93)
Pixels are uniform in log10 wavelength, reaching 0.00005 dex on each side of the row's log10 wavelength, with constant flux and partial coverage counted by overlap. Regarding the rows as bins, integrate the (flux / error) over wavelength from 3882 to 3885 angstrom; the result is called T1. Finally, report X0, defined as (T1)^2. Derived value 570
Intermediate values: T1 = 23.9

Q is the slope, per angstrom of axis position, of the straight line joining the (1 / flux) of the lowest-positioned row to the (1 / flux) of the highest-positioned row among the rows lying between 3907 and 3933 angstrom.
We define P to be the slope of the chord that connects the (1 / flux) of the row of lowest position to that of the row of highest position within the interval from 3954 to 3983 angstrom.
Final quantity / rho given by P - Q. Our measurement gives -0.001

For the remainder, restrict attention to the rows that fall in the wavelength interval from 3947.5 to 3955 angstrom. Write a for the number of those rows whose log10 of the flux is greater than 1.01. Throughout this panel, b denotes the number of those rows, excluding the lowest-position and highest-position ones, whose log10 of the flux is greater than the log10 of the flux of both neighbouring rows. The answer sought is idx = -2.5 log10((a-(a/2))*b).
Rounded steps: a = 8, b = 3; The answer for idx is -2.7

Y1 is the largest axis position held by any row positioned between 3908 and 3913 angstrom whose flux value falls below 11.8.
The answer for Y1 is 3911.77 angstrom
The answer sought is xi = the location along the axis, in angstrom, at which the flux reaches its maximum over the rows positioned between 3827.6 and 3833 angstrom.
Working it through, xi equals 3828.89 angstrom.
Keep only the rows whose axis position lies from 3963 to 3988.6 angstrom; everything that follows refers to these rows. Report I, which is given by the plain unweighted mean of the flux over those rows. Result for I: 8.8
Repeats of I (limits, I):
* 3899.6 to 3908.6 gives 11.4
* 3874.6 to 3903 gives 8.6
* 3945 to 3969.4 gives 10.0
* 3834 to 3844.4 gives 6.9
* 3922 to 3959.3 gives 10.8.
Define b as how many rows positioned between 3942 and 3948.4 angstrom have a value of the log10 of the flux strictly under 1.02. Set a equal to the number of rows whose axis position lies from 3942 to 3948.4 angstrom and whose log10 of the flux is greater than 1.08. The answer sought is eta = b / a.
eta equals 1.0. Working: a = 1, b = 1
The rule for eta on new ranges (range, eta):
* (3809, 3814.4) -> 3.0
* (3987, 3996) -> 0.0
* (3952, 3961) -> 0.3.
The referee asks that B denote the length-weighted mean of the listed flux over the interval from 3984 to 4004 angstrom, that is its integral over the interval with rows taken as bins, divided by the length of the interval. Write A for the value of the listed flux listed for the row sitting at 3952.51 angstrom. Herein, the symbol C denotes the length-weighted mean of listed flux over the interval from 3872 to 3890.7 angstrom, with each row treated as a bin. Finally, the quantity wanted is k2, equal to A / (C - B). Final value -2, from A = 11.9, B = 13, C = 8.6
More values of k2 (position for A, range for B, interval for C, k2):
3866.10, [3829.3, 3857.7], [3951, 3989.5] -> 14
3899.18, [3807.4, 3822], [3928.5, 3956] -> -41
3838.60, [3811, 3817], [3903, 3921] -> 3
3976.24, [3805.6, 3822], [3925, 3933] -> -9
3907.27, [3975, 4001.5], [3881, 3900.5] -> -3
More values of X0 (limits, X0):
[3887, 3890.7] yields 562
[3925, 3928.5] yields 838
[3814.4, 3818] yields 1343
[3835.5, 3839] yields 343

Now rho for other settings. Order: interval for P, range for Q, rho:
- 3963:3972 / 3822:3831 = -0.003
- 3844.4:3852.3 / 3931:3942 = 0.002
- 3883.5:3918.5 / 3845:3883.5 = -0.002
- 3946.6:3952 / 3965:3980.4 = 0.001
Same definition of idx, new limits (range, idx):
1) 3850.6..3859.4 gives -2.8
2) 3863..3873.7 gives -2.7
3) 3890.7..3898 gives 0.0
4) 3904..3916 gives -3.1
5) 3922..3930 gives -1.9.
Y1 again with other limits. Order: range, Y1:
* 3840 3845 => 3844.79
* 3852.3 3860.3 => 3859.87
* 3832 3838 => 3837.72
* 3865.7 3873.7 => 3872.34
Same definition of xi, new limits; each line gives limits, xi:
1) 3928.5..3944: 3943.42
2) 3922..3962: 3922.59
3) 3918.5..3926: 3922.59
